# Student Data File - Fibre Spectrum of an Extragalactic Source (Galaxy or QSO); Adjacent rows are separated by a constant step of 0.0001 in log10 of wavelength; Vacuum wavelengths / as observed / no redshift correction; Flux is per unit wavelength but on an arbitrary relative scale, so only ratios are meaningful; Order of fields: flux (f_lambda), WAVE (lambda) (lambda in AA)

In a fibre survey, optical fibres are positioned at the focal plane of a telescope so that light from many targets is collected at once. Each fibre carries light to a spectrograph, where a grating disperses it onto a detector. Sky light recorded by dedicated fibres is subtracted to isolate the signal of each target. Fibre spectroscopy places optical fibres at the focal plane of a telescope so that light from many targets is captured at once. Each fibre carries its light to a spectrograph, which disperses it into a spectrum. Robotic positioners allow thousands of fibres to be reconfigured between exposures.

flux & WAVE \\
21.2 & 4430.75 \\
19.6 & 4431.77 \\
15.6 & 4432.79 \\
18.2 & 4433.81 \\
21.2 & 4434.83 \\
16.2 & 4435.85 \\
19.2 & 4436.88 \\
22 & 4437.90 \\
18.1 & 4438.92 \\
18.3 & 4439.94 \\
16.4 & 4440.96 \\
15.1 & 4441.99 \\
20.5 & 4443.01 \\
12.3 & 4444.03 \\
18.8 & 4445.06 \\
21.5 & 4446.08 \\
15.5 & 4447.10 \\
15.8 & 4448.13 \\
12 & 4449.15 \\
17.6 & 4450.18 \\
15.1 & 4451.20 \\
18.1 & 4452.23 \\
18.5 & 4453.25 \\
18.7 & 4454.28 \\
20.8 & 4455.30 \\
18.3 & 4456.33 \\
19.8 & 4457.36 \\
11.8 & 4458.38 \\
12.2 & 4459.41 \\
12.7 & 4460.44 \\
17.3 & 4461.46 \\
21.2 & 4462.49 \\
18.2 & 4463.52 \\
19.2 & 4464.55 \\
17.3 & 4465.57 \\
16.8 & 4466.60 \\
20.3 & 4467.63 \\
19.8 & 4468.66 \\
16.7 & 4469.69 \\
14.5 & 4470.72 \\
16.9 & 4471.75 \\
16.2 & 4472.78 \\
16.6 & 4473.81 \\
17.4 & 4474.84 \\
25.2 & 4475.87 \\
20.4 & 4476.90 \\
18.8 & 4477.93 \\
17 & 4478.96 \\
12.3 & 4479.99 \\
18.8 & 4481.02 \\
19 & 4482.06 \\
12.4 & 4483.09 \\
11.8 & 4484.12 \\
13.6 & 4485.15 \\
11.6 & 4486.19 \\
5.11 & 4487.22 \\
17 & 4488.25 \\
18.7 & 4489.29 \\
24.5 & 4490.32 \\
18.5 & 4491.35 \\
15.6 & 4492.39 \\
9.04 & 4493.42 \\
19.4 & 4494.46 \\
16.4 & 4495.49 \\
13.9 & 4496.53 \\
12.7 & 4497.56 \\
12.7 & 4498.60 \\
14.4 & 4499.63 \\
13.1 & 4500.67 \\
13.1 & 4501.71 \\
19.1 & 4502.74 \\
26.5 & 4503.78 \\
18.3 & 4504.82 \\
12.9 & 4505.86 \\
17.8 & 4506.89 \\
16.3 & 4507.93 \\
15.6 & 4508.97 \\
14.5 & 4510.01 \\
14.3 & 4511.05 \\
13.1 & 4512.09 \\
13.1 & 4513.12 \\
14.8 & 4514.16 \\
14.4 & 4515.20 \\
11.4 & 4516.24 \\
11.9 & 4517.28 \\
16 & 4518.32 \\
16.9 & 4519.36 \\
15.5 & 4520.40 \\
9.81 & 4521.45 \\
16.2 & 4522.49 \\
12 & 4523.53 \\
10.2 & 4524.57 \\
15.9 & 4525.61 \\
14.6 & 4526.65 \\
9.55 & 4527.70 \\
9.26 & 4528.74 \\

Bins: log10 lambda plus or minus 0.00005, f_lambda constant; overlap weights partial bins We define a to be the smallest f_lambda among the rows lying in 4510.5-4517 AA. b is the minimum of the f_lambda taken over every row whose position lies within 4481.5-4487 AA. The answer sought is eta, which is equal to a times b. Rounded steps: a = 11.4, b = 11.6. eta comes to 132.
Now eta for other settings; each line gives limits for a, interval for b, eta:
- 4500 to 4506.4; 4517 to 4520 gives 154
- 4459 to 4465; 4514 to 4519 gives 139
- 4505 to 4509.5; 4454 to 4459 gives 152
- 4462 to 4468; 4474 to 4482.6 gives 207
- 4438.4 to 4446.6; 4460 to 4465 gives 156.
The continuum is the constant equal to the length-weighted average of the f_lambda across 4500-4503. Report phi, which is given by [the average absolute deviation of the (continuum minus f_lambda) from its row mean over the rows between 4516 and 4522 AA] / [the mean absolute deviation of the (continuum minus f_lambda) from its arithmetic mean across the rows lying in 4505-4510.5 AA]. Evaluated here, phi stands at 1.9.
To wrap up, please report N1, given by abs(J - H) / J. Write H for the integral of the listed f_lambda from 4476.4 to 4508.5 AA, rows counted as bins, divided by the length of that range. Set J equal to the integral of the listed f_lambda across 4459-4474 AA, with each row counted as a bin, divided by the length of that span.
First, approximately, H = 15.8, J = 17.1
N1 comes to 0.074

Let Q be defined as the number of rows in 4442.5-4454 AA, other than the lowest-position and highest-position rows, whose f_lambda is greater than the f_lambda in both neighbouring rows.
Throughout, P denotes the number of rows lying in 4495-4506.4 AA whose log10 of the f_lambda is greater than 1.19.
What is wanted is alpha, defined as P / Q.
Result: 1.3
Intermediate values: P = 4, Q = 3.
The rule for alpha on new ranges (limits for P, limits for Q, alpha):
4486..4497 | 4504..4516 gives 3.5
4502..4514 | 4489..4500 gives 3.0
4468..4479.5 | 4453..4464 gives 3.3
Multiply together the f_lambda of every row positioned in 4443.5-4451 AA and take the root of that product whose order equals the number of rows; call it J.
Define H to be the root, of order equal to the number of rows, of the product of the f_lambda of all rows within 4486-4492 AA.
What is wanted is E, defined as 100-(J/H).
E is 98.89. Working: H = 14.3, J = 15.9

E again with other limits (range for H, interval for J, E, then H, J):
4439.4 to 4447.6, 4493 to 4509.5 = 99.11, 17.1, 15.3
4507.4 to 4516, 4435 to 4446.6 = 98.77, 14.5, 17.8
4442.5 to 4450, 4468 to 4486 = 98.98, 16.3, 16.6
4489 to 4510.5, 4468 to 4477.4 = 98.87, 15.9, 18.0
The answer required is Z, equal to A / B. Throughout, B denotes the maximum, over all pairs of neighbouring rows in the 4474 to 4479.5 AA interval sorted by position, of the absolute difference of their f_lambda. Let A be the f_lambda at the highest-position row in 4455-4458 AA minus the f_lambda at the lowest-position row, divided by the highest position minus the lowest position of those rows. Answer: -0.06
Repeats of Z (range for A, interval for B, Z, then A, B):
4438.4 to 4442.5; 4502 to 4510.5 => -0.12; -1.0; 8.2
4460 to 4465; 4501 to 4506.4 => 0.19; 1.6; 8.2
